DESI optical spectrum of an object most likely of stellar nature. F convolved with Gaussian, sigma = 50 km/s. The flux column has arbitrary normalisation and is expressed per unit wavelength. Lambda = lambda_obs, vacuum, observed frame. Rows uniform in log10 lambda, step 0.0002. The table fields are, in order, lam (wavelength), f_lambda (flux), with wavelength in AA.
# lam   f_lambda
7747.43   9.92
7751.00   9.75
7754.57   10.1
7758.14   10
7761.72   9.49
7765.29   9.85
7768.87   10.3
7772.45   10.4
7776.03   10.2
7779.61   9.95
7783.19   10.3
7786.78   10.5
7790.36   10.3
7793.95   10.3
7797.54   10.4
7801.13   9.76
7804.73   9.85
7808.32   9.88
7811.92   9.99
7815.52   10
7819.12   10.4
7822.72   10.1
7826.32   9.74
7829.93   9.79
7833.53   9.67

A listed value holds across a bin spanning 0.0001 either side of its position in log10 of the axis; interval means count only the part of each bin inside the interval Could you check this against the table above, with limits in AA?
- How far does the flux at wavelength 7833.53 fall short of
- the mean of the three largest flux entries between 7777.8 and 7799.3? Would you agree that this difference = 0.7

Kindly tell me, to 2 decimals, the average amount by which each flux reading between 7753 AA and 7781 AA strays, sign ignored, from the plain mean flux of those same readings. 0.21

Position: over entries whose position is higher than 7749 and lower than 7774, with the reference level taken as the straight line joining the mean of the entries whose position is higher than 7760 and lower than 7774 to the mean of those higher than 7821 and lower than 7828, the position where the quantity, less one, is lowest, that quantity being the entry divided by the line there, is 7761.72 AA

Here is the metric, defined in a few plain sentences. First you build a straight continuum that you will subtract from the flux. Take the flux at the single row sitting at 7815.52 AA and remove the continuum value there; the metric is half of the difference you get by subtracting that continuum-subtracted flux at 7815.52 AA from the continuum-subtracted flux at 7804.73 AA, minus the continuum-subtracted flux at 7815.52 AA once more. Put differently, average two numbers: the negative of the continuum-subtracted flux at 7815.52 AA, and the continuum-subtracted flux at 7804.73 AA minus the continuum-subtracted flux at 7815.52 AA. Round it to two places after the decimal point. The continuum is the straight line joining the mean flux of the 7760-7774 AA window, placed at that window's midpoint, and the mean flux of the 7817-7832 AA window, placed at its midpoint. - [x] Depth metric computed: -0.07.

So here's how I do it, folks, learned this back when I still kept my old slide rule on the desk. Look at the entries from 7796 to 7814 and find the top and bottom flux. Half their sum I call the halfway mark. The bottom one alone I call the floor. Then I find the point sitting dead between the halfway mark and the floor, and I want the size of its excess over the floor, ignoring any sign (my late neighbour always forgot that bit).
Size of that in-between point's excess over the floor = 0.160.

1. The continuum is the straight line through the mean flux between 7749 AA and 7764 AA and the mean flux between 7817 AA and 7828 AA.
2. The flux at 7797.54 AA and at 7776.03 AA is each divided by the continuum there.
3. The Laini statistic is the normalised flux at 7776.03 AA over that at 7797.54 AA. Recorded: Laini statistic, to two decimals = 0.99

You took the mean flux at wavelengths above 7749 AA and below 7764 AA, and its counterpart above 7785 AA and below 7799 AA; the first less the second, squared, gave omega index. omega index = 0.29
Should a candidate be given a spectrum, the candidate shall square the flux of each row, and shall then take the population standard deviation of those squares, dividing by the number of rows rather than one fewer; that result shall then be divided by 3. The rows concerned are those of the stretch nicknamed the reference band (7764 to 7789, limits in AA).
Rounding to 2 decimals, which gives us 1.48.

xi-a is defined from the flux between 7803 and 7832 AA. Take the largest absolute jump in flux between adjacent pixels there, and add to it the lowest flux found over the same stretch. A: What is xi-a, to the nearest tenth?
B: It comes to 10.1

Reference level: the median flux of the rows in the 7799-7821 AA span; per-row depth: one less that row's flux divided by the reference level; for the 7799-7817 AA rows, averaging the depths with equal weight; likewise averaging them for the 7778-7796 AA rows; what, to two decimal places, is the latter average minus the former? -0.04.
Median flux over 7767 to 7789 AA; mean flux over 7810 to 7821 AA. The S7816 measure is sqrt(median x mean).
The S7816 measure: 10.2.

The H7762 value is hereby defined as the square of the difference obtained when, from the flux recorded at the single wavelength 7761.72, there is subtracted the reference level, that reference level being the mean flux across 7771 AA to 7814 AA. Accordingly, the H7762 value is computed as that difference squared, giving 0.44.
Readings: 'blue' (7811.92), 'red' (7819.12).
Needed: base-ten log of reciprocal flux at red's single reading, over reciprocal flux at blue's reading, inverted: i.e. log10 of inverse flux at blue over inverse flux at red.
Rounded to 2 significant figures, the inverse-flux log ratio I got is 0.017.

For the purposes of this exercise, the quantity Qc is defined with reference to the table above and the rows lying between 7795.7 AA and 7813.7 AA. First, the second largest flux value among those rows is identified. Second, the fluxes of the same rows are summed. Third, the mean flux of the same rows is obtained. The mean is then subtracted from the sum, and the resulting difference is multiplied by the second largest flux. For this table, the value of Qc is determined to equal 399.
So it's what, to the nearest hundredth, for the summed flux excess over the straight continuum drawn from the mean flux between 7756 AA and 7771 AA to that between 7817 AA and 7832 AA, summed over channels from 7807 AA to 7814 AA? -0.10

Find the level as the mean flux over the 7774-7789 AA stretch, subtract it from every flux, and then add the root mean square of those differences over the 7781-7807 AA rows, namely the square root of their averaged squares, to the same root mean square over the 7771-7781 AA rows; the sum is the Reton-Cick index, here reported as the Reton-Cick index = 0.46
